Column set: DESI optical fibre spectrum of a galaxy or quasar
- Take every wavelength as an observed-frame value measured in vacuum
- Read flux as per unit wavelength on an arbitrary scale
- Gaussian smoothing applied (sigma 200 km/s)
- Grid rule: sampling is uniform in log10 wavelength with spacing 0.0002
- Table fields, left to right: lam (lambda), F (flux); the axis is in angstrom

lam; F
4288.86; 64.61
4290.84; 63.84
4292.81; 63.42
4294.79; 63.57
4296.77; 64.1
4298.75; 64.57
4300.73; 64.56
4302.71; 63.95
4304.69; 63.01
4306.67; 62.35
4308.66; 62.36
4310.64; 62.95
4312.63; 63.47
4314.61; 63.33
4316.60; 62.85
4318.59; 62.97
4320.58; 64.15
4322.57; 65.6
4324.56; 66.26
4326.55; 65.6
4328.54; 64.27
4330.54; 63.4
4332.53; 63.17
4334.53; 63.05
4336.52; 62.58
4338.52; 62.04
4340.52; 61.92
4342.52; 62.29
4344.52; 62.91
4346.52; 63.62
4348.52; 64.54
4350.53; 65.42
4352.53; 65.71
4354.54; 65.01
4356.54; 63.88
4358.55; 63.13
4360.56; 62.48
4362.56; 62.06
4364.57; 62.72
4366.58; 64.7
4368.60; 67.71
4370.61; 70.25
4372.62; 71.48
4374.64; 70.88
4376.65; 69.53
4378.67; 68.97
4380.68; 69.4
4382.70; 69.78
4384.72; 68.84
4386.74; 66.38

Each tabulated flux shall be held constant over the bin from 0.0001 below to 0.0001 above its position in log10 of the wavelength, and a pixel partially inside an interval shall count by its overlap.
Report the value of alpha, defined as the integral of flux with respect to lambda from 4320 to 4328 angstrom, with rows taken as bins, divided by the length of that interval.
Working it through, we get 65.5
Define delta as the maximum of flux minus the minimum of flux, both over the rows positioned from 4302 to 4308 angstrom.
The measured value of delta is 1.6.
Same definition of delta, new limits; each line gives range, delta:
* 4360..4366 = 0.7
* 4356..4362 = 1.4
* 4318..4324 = 2.6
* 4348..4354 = 1.2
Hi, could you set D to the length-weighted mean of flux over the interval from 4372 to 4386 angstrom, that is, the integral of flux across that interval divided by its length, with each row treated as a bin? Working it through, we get 69.7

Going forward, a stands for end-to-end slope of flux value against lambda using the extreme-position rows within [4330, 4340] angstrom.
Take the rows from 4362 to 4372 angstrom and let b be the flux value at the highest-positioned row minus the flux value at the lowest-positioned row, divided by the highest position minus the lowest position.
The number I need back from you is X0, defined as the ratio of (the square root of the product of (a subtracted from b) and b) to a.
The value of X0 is -6.5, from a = -0.2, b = 1.0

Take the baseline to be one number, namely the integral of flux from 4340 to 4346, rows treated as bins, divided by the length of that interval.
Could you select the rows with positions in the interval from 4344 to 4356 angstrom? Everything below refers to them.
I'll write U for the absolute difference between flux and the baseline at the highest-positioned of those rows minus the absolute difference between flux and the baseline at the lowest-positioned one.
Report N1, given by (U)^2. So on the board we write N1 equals 4.41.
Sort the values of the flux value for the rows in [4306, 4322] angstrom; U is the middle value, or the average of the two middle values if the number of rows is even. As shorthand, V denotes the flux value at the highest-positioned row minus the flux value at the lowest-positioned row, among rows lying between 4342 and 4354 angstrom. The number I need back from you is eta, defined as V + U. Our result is 66.4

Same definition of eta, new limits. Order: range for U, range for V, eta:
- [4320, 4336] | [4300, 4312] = 62.6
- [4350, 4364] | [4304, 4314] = 64.3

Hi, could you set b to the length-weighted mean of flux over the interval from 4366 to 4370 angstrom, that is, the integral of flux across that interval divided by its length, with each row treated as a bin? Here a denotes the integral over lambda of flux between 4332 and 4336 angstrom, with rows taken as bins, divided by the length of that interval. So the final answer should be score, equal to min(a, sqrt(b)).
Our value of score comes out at 8.16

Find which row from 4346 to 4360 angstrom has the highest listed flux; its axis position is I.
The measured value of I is 4352.53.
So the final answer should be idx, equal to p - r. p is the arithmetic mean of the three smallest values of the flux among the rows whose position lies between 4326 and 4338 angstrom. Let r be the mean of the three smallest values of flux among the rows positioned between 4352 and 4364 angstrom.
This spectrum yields 0.4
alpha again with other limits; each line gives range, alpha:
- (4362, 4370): 64.7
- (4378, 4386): 69.2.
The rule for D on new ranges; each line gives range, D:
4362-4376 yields 67.3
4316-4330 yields 64.5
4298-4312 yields 63.4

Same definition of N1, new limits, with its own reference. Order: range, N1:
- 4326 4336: 6.50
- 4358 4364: 0.02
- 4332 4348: 0.20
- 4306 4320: 0.08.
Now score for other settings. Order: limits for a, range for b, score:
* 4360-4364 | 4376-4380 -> 8.32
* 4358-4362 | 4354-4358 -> 8.02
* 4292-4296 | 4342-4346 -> 7.92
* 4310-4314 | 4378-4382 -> 8.33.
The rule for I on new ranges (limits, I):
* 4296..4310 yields 4298.75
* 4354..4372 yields 4370.61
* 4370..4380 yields 4372.62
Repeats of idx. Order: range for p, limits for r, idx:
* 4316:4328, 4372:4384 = -6.0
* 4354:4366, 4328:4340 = -0.1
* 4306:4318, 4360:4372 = 0.1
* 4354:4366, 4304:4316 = -0.1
